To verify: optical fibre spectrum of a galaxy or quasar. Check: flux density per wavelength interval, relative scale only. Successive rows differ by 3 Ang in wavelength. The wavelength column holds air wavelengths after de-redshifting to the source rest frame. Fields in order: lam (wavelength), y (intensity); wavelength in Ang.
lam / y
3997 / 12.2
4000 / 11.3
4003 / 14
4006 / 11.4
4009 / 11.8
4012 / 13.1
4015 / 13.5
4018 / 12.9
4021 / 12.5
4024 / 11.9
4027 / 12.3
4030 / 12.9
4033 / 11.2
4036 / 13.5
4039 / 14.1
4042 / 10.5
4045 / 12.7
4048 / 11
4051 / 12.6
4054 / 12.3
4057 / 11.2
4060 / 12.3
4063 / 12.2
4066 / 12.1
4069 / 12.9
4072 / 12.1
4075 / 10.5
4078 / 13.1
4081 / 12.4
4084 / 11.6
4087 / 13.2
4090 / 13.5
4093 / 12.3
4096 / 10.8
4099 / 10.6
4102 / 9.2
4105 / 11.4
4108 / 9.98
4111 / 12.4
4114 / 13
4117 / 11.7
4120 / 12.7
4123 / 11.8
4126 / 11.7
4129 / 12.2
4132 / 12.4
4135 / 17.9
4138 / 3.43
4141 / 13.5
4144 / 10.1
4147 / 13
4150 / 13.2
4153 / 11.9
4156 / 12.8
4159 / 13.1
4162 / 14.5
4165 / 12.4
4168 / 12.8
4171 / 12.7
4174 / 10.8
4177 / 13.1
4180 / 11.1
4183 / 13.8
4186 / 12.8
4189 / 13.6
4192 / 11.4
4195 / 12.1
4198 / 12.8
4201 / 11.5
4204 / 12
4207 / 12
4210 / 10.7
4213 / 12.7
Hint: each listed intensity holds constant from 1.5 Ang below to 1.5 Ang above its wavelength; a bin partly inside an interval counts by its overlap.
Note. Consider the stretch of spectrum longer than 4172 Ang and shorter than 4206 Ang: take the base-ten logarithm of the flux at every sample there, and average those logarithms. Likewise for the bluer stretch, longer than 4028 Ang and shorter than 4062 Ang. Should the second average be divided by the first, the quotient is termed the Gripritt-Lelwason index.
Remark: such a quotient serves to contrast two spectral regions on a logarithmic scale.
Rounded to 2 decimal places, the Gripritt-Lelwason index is 1.00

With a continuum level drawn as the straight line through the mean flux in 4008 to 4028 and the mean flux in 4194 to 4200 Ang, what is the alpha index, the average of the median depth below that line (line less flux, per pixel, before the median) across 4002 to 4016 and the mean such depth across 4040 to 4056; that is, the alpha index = 0.10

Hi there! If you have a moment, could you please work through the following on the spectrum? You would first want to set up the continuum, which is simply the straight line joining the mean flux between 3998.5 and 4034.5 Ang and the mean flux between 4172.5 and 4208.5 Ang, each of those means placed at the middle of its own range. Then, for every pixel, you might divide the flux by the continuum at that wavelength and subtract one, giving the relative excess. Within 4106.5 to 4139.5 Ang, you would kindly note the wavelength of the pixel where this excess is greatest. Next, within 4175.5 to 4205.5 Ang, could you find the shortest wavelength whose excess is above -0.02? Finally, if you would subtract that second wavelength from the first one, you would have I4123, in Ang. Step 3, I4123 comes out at -42 Ang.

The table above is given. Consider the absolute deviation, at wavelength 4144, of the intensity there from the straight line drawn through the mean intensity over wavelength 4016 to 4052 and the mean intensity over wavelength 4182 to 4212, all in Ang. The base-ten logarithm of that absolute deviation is 0.34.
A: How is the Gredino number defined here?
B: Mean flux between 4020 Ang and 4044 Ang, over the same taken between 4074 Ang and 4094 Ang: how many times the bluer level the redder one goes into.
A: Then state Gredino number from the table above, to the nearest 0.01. 1.00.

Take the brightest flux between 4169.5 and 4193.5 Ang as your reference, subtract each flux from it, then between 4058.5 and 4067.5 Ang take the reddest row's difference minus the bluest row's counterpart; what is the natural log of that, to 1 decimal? -1.6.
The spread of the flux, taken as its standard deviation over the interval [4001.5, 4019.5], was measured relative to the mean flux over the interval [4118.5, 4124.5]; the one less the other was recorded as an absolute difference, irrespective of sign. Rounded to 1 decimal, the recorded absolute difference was 11.3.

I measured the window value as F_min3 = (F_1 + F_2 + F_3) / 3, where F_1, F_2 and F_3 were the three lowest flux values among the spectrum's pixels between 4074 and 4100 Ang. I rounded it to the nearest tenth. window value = 10.6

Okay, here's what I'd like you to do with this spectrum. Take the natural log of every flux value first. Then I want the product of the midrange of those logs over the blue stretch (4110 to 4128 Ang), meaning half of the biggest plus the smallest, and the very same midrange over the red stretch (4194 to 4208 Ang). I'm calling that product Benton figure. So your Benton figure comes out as 6.27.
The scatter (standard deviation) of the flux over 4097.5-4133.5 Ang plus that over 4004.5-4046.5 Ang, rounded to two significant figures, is 2.1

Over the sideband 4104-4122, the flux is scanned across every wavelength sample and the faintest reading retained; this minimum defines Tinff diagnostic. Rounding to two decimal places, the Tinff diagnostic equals 9.98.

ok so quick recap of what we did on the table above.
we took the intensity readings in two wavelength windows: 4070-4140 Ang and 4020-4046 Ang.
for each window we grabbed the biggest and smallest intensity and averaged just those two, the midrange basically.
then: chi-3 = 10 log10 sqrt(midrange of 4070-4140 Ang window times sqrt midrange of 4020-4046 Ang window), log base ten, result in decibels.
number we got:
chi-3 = 7.86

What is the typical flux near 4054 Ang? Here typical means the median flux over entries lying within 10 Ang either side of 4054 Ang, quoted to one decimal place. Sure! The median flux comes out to 12.3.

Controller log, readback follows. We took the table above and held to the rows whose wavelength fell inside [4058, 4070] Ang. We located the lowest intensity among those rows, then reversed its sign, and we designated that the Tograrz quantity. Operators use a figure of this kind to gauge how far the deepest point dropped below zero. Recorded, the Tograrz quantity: -12.1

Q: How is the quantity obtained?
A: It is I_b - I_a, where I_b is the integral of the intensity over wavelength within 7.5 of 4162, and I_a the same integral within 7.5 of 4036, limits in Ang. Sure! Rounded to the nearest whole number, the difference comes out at 10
